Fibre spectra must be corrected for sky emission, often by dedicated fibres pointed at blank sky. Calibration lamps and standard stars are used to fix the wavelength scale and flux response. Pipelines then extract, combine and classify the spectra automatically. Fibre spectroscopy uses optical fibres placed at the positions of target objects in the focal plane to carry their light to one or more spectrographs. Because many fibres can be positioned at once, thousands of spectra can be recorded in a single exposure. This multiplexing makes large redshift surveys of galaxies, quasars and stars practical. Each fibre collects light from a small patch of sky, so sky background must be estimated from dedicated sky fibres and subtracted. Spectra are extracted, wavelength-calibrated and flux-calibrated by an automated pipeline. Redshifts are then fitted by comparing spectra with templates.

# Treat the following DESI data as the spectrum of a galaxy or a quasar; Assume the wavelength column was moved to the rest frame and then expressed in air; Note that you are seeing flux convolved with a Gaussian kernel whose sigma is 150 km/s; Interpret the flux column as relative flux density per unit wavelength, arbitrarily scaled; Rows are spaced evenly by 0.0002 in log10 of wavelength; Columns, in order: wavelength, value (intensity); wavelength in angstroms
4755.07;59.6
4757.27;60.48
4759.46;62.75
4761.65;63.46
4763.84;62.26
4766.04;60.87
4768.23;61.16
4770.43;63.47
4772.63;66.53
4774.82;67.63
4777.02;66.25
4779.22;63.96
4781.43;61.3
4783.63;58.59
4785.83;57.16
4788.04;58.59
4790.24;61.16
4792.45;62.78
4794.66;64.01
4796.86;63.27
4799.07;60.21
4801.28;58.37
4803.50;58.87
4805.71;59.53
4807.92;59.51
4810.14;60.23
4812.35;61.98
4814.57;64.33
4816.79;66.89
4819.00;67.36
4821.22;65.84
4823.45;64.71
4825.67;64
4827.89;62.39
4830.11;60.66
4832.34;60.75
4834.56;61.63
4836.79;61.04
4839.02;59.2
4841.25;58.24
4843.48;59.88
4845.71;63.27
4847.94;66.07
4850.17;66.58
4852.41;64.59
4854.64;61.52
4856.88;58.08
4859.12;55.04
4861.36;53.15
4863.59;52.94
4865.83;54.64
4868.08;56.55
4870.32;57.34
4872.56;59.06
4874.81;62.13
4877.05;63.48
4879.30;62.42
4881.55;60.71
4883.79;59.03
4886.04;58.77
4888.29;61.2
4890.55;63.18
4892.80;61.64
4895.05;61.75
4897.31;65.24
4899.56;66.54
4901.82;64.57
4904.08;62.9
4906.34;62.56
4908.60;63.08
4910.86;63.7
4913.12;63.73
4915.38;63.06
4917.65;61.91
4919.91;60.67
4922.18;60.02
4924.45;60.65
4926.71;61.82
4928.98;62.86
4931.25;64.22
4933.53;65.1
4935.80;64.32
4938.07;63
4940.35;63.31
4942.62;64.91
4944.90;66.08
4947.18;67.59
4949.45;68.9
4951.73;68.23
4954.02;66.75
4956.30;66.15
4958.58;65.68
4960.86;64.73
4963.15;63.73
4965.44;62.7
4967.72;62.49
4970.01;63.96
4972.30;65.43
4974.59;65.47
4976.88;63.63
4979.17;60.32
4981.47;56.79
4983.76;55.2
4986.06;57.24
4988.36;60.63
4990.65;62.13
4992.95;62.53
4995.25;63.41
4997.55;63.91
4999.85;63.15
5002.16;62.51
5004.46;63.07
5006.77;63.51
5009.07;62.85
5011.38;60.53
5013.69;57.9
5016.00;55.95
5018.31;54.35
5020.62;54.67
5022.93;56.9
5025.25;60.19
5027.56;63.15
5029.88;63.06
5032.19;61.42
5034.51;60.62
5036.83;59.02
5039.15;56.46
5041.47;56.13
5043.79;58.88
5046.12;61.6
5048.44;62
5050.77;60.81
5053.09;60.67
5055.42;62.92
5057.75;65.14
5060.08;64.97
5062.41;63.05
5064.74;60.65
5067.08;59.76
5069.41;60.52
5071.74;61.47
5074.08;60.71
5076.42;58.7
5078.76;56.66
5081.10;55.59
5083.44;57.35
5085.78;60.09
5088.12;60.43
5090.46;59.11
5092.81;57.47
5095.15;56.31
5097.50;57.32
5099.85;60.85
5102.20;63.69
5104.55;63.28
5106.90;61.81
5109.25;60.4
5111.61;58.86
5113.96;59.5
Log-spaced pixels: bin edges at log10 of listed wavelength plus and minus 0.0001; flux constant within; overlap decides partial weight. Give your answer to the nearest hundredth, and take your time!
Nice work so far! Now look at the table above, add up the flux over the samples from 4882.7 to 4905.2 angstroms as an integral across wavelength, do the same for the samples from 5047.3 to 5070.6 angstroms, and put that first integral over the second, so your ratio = 0.97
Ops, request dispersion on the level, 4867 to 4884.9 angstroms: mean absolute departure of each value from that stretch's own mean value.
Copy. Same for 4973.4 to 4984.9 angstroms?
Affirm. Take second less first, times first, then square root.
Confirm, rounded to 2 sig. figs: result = 1.7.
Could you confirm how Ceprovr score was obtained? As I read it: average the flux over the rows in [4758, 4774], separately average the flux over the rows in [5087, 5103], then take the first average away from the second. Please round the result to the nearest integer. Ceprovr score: -4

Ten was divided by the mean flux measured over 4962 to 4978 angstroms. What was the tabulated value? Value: 0.156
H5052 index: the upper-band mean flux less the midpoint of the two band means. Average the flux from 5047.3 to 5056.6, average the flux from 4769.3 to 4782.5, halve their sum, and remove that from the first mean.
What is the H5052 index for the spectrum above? -1.6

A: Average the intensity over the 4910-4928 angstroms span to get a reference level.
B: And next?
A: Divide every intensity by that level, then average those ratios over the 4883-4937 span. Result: 1.01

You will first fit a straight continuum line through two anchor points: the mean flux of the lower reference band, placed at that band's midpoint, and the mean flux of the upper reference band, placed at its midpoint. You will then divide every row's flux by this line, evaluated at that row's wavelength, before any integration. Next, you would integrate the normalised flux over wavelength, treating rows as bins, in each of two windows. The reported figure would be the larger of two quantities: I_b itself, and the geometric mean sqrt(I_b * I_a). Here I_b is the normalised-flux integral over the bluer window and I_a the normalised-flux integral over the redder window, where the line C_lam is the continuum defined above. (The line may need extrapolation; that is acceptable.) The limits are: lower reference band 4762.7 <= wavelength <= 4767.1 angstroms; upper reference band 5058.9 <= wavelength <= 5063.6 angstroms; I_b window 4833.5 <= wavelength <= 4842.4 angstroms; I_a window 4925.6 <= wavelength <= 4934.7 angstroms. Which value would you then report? 8.88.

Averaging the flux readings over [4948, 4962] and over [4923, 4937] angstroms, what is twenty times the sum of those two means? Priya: 2598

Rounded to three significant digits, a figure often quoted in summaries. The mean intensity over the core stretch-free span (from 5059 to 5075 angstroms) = 61.6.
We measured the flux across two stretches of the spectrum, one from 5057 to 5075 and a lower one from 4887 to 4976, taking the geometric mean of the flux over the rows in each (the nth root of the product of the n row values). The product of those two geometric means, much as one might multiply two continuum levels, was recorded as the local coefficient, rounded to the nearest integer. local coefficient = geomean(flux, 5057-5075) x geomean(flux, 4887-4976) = 3963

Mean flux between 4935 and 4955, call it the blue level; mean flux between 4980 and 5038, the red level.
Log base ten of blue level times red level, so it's 3.60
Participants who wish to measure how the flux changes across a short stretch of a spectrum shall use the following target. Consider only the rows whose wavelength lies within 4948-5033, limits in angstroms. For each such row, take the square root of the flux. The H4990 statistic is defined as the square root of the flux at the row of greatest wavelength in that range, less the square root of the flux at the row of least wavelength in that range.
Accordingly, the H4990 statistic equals -0.46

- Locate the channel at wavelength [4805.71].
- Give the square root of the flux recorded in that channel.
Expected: 7.72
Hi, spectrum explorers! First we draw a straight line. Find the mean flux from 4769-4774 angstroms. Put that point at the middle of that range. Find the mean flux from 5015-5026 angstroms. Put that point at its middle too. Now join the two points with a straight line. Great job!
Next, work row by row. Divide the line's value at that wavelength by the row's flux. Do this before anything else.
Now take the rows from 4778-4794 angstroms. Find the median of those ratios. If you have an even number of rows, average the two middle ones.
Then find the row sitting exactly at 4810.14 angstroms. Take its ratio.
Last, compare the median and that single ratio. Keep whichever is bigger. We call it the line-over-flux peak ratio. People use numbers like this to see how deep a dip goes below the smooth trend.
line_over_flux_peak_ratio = 1.06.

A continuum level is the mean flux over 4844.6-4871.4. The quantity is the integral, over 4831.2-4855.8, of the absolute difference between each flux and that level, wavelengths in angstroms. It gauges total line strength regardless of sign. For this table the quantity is 76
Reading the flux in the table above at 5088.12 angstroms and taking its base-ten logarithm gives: 1.78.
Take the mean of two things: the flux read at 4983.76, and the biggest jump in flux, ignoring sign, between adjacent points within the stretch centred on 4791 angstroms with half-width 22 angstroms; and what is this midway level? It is 29.1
